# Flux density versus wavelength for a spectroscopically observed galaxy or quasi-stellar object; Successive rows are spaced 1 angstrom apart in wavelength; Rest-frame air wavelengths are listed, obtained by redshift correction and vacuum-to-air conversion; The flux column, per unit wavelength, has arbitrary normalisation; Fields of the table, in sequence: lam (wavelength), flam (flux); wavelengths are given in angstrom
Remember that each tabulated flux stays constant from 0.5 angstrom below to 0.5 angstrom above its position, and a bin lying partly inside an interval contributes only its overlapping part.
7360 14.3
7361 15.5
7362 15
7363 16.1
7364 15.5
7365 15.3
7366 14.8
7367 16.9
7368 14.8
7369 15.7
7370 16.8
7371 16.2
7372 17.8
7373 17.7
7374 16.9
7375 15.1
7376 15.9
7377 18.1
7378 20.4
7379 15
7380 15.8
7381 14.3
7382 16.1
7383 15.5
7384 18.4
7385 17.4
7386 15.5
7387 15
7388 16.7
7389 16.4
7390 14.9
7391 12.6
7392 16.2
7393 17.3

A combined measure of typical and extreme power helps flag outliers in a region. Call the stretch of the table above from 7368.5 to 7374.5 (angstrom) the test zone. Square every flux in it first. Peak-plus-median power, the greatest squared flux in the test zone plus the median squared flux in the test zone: 601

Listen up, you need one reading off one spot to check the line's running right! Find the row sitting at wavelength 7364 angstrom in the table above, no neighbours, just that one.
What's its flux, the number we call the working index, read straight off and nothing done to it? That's 15.5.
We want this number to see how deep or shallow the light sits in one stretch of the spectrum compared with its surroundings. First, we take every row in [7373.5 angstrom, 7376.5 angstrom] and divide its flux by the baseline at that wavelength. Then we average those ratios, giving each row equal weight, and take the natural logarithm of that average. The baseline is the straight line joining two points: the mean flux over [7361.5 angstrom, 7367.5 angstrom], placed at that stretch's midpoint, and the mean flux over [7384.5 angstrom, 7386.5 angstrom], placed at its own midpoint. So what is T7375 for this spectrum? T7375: 0.00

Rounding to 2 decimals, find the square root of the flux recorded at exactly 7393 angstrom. 4.16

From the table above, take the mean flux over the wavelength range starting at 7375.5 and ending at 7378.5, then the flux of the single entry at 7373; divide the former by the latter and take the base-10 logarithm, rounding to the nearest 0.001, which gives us 0.011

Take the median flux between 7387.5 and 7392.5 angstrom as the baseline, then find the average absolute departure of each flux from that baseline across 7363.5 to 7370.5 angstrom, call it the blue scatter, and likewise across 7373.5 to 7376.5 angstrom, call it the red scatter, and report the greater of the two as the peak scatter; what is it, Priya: 0.89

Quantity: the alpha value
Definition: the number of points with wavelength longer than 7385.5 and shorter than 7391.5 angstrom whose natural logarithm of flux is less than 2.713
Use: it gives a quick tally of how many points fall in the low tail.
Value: 3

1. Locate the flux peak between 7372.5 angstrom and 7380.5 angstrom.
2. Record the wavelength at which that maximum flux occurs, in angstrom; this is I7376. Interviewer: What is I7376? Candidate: 7378 angstrom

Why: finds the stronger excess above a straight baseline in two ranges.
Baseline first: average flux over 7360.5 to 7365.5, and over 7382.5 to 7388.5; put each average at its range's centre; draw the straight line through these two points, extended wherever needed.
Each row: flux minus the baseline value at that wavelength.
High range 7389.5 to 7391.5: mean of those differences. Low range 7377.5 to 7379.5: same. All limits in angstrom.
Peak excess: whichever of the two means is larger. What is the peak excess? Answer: 1.6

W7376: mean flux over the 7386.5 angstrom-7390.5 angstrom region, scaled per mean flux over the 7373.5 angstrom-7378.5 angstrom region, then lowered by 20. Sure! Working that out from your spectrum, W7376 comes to -19.1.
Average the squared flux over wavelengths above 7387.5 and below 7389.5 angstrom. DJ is 274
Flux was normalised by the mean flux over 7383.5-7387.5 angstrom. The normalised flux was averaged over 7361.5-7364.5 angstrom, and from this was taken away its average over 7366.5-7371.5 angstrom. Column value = -0.03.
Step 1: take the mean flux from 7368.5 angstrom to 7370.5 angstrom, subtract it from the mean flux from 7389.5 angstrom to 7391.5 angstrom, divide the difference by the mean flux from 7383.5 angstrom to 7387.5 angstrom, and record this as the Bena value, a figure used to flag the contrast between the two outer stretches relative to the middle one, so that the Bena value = -0.15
